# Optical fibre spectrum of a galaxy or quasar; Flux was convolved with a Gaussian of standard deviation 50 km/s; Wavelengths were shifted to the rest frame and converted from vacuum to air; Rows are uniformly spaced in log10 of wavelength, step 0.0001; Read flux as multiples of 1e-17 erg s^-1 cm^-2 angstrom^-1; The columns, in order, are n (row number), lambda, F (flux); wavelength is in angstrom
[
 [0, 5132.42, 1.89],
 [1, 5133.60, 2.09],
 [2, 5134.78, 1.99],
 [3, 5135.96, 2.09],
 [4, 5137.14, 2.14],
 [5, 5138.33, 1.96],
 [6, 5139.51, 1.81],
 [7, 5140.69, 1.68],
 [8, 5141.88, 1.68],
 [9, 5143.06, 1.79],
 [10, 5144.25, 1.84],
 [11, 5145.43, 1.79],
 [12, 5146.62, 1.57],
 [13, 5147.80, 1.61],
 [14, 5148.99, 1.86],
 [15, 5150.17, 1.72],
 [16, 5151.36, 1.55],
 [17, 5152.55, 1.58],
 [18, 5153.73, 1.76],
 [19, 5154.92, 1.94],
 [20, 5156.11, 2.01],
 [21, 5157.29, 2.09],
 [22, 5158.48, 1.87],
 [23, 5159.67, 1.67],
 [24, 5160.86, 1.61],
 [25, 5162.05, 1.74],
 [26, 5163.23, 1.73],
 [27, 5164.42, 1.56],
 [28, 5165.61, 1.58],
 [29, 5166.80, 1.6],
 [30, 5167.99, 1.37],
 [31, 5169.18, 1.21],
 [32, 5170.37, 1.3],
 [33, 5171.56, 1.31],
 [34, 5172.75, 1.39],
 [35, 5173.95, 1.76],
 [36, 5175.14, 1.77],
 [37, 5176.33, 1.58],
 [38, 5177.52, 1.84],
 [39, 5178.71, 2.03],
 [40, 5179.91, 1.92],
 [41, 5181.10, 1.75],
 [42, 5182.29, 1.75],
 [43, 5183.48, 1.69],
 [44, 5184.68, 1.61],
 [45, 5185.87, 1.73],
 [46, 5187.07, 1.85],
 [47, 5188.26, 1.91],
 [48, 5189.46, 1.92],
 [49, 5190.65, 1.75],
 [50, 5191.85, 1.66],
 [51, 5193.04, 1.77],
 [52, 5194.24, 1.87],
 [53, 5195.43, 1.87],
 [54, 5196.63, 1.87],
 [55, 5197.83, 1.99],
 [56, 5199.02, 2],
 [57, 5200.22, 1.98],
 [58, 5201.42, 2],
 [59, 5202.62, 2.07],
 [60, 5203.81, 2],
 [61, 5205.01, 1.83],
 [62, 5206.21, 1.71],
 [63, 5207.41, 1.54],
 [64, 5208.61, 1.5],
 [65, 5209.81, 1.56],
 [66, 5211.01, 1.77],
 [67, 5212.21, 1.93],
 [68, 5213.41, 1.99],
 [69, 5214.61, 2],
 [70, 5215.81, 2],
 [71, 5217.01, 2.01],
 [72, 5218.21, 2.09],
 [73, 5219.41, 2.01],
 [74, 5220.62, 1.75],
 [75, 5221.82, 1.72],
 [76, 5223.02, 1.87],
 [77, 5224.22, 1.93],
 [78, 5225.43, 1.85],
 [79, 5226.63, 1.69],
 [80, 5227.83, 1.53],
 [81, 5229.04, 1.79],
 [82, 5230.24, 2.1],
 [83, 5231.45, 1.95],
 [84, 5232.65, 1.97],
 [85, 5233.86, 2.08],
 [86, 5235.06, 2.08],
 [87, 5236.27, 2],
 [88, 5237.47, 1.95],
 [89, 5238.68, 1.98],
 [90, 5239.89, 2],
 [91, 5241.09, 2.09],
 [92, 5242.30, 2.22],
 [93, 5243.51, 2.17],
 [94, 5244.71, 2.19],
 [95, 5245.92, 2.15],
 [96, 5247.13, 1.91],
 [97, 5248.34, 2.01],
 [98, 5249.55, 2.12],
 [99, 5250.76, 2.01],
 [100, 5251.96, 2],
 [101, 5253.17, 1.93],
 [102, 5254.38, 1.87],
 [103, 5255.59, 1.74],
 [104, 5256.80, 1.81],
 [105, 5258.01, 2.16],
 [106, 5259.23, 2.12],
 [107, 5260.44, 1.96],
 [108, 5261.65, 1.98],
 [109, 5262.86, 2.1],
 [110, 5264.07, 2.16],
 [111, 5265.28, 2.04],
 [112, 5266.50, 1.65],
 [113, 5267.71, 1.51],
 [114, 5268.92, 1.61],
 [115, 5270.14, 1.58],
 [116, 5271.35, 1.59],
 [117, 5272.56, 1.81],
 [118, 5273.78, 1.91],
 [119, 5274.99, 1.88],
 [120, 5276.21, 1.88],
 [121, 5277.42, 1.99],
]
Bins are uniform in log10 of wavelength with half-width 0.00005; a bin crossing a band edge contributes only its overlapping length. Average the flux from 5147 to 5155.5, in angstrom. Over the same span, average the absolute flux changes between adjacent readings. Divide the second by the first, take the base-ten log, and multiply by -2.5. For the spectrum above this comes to 2.6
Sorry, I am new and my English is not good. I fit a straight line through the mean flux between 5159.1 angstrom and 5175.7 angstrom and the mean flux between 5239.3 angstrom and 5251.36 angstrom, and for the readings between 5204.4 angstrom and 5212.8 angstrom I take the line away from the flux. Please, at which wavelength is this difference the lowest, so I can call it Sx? 5208.61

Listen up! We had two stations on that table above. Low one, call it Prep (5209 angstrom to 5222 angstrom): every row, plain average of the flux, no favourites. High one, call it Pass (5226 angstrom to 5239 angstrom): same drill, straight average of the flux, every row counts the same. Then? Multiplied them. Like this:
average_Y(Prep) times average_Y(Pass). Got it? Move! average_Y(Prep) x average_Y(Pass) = 3.6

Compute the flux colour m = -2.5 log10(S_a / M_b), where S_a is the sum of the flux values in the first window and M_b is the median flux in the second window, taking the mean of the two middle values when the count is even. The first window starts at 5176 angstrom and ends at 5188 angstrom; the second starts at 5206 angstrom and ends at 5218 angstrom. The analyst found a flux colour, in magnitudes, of -2.46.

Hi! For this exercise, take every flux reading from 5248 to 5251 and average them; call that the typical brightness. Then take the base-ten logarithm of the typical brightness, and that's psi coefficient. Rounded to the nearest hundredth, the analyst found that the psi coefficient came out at 0.31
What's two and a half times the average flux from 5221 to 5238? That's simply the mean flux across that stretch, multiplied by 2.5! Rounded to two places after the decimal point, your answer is 4.73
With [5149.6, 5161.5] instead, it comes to 4.45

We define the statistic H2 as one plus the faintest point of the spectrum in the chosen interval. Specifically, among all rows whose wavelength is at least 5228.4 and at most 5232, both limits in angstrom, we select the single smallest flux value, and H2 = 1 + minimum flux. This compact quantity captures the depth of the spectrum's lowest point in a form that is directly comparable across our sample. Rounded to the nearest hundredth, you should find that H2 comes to 2.79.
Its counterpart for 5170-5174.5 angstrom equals 2.30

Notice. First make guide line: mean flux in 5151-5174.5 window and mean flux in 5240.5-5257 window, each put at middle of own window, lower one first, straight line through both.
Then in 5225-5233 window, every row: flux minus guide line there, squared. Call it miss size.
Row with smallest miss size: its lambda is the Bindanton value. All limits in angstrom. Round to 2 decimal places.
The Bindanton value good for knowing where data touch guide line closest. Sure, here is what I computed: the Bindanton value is 5231.45 angstrom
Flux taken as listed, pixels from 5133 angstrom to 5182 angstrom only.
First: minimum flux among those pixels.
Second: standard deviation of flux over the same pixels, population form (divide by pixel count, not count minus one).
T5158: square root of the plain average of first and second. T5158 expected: 0.85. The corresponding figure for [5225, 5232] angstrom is 0.93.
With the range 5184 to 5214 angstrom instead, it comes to 0.91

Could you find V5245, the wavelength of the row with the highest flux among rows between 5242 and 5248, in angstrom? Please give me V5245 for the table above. 5242.30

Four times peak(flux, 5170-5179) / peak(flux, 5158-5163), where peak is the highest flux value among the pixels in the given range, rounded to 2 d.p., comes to 4.34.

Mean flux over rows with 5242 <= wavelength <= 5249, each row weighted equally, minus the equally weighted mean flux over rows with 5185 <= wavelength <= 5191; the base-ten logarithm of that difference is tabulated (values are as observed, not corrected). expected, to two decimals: -0.56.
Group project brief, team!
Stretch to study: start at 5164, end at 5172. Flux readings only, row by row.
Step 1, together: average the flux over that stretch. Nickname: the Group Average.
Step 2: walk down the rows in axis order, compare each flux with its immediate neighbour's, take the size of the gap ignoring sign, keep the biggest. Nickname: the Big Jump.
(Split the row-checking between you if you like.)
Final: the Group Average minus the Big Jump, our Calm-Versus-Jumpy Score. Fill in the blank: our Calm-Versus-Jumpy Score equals 1.19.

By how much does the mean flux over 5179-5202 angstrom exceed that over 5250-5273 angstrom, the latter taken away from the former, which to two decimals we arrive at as -0.04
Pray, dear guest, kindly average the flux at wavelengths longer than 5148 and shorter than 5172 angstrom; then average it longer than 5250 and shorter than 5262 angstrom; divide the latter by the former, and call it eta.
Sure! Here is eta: 1.18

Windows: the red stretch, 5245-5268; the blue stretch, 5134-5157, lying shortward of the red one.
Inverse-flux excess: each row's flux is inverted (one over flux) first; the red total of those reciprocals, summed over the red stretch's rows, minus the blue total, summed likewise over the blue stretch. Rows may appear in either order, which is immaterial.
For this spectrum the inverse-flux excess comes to -0.8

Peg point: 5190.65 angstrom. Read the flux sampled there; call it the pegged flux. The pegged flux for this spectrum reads 1.75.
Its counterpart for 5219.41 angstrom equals 2.01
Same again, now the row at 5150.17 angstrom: 1.72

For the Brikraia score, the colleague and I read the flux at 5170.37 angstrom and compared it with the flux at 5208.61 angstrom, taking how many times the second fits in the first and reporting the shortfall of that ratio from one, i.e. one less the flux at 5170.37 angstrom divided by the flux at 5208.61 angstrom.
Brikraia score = 0.13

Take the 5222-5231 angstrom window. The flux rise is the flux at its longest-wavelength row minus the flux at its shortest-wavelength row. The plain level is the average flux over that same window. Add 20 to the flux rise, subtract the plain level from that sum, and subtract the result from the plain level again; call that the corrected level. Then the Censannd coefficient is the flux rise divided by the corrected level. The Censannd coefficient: -0.014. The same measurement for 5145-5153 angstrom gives 0.013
